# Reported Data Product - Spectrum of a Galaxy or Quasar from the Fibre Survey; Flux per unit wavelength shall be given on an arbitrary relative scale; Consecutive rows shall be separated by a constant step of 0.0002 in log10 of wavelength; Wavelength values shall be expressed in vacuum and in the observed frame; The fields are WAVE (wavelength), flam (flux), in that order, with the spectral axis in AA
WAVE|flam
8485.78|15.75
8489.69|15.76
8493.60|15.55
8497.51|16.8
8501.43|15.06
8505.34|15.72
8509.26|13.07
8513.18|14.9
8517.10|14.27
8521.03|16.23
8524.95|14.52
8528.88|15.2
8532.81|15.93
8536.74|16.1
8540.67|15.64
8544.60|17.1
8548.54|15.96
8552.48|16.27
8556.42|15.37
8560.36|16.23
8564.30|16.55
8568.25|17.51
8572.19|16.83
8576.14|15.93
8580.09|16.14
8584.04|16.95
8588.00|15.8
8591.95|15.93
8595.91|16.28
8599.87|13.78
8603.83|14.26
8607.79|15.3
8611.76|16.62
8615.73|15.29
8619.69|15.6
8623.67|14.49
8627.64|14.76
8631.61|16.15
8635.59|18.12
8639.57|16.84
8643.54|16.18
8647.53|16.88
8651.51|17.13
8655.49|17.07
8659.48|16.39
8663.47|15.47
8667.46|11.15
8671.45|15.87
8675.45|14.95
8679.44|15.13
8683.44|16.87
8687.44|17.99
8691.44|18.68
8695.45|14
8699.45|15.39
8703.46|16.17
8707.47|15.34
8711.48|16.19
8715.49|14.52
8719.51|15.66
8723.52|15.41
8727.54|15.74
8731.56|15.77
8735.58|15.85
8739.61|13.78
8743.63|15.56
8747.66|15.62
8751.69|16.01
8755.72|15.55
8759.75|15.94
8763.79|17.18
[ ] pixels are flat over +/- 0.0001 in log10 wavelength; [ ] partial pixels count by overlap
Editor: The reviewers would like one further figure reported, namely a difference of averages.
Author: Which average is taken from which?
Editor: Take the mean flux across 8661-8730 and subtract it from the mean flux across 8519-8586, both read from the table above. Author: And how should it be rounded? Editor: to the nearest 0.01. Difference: 0.58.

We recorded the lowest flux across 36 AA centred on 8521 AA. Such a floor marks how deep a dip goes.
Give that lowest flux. 13.07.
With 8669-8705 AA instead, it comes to 14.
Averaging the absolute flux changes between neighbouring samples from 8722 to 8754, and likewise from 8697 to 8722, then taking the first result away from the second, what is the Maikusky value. 0.4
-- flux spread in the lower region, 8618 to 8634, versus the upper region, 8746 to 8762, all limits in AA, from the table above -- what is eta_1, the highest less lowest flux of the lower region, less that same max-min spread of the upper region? 1.2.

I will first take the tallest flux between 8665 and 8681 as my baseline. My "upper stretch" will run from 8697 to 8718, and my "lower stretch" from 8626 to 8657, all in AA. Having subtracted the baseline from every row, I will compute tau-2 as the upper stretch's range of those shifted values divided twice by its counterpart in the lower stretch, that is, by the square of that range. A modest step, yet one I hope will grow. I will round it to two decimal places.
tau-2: 0.15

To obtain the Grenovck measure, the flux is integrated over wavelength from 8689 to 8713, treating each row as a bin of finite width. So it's 384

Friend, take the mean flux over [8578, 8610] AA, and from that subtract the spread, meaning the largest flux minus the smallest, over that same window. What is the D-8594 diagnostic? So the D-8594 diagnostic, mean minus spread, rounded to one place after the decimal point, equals 12.4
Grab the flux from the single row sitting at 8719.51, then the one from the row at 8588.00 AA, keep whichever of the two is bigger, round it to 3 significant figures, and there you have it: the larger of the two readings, 15.8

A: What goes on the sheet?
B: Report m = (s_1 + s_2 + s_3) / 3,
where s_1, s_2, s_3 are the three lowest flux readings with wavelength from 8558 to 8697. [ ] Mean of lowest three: 13.0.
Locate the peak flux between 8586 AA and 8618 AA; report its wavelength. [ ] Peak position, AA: 8611.76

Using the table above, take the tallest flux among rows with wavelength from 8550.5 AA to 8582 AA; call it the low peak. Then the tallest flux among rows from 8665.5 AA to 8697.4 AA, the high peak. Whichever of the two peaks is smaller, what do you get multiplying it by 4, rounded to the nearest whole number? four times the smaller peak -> 70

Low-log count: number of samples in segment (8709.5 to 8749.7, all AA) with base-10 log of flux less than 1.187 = 2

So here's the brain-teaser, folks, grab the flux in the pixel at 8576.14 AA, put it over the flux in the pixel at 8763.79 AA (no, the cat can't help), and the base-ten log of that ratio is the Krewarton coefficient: -0.033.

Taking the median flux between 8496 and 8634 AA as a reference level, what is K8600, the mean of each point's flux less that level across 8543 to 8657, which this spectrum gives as 0.2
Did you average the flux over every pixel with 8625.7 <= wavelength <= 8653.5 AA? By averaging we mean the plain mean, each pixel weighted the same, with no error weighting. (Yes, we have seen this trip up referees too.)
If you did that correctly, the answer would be 16.6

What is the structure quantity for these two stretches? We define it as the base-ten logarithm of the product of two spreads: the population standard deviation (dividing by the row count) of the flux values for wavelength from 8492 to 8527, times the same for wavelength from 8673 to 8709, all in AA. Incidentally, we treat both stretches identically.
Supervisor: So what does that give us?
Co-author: 0.18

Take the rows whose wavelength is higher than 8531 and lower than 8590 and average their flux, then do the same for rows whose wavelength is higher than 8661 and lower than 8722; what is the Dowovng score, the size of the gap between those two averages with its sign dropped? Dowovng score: 0.73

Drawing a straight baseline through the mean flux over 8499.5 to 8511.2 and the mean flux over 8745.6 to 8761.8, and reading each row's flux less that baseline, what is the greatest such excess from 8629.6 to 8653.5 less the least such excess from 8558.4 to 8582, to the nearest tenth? 1.9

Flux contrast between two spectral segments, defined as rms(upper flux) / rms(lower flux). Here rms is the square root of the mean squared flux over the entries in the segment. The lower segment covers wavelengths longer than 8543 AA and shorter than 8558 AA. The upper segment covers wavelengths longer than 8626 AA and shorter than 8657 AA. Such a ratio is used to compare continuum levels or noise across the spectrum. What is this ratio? 1.030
